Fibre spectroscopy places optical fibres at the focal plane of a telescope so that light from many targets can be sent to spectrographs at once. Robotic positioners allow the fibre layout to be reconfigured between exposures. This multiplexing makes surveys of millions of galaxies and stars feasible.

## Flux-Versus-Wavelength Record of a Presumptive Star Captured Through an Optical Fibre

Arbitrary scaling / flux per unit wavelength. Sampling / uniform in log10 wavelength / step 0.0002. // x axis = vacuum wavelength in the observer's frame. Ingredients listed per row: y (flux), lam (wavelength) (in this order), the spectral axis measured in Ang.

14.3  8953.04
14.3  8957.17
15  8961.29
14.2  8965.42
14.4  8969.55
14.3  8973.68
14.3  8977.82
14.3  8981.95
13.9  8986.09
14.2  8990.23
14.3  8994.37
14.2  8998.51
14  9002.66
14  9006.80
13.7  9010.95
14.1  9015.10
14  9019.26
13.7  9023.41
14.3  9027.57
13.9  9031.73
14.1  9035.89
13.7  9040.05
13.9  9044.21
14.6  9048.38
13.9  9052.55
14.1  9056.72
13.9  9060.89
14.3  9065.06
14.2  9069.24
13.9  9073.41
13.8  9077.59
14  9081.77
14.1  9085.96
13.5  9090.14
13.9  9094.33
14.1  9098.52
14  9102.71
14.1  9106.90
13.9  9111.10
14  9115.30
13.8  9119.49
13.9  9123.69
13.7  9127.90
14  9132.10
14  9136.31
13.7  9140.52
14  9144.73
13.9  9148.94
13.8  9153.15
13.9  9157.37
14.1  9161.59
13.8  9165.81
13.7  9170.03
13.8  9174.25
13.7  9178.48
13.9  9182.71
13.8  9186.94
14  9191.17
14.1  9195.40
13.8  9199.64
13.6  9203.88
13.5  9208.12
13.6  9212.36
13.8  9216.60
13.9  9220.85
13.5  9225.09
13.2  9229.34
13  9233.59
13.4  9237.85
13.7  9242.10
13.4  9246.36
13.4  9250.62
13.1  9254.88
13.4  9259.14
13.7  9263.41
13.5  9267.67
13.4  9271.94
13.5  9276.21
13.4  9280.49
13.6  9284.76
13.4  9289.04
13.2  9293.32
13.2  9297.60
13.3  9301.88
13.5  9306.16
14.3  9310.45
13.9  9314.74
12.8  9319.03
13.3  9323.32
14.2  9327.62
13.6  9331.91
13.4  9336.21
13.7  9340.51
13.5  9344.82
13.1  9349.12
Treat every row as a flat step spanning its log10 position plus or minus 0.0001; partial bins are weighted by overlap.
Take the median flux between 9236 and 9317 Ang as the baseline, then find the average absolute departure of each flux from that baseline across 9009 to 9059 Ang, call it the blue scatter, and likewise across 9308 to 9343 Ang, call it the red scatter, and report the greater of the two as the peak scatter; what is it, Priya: 0.60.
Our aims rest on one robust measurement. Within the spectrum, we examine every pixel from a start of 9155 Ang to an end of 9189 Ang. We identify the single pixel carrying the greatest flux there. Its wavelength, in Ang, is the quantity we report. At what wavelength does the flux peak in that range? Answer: 9161.59 Ang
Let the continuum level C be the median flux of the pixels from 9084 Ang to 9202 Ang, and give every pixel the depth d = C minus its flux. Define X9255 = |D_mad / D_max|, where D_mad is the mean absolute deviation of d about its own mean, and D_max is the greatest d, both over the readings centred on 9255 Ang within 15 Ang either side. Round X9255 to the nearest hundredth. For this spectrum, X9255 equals 0.19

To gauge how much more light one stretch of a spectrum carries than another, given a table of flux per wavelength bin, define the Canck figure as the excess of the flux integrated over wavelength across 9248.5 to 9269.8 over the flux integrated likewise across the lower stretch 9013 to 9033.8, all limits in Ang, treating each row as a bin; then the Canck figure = -5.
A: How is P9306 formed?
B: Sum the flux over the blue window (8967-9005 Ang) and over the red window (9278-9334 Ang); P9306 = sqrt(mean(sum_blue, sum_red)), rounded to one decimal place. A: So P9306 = 12.3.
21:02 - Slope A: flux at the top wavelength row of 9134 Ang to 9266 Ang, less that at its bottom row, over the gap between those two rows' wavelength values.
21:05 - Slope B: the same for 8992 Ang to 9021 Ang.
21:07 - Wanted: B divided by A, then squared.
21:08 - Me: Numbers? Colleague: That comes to 26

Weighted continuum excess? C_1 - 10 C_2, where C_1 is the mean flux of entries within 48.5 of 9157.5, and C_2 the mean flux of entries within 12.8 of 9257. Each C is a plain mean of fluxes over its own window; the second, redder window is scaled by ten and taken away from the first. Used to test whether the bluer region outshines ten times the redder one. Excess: -120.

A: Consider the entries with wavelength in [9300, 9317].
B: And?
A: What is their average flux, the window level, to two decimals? 13.75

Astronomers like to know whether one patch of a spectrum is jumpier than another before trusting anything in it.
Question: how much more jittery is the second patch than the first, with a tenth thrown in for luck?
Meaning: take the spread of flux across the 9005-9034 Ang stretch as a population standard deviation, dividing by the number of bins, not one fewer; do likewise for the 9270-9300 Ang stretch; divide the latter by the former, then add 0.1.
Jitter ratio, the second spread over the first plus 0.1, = 0.8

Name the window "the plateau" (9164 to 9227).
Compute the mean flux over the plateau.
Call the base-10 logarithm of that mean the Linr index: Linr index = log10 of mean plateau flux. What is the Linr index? 1.139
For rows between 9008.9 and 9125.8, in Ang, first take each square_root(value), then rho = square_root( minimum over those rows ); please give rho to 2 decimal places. 1.92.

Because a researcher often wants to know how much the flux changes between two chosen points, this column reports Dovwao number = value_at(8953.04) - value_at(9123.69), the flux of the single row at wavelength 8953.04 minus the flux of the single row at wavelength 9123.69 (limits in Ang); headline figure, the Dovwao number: 0.40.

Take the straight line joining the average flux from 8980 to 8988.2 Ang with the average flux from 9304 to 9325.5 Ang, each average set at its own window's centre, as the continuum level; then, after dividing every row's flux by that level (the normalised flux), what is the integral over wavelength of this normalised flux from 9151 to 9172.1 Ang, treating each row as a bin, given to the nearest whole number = 21 Ang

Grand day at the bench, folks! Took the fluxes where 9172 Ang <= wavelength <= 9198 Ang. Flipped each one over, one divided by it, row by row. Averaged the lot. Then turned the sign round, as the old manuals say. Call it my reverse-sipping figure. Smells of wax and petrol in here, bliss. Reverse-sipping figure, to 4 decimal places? -0.0720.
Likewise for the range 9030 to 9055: -0.0714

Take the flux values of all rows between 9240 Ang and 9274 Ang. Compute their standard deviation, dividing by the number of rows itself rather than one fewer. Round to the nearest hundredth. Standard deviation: 0.18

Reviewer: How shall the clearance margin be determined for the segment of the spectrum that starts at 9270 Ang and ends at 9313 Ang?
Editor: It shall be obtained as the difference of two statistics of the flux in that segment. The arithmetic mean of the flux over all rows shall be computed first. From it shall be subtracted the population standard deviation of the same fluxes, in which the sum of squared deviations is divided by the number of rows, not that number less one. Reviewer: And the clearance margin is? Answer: 13.2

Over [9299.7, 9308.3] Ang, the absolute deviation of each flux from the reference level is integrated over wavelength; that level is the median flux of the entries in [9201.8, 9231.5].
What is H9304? 1.7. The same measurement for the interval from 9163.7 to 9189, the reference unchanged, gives 4.6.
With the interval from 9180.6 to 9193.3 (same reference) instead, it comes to 3.8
